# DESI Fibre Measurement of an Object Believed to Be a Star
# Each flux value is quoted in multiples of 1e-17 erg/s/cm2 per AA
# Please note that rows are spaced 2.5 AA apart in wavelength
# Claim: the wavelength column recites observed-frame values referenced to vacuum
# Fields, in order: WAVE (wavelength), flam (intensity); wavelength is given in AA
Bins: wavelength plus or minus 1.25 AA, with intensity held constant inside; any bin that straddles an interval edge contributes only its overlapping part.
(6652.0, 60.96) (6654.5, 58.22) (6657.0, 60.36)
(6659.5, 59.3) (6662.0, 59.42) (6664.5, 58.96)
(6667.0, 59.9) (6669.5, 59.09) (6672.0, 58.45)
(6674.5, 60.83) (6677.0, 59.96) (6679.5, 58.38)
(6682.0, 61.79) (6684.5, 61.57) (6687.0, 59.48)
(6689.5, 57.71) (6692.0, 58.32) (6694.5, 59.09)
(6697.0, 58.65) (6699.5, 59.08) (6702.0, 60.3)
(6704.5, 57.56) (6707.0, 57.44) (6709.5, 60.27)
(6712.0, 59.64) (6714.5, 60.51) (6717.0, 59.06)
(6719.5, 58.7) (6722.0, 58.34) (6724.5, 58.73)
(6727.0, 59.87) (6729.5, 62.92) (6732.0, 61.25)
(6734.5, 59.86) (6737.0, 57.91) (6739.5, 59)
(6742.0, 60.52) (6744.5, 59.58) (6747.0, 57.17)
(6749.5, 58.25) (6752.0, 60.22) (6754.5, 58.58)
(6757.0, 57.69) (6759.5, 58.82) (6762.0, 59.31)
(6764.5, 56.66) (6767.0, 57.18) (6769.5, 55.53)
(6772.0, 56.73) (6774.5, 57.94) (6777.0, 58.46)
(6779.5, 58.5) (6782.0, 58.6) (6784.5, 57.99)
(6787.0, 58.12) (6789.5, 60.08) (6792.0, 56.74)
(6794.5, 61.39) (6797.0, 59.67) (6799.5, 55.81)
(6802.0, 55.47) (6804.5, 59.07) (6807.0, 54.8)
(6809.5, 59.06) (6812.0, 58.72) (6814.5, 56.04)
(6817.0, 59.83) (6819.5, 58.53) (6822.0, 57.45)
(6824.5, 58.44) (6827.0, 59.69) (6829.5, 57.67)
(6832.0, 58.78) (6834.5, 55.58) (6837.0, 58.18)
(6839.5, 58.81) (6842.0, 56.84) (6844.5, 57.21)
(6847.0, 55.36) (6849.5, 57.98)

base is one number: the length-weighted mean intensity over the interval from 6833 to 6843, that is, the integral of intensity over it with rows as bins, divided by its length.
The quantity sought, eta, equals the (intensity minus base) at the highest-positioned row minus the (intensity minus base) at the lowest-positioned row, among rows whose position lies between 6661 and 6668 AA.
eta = 0.5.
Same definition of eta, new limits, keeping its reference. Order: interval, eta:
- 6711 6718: -0.6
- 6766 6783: 1.4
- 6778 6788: -0.4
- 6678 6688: 1.1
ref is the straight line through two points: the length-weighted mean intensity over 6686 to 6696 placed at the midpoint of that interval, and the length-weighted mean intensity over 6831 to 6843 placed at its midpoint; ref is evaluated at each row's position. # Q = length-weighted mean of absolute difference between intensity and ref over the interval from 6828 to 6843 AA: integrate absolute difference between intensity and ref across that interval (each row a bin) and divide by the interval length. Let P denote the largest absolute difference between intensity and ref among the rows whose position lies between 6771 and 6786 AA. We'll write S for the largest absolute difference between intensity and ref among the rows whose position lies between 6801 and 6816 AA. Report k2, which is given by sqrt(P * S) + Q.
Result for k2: 2.99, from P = 1.3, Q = 0.97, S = 3.0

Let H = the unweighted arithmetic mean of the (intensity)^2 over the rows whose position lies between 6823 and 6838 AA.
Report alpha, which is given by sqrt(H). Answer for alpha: 58.1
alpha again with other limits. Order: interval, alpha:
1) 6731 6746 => 59.7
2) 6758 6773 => 57.4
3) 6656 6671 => 59.5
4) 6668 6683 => 59.8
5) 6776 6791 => 58.6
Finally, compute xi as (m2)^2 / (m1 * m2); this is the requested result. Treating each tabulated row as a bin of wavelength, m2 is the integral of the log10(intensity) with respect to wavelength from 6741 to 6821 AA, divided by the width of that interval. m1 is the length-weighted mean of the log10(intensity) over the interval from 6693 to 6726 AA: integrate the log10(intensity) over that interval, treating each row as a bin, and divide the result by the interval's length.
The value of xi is 0.996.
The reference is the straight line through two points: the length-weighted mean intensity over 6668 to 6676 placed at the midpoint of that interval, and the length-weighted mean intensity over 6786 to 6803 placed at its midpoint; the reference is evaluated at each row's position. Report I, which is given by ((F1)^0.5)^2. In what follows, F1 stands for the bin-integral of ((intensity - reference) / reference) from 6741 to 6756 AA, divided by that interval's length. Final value 0.005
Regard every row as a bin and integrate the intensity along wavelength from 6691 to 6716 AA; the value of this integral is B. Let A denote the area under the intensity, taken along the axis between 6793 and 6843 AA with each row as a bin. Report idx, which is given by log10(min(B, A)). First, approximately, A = 2900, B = 1477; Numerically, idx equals 3.17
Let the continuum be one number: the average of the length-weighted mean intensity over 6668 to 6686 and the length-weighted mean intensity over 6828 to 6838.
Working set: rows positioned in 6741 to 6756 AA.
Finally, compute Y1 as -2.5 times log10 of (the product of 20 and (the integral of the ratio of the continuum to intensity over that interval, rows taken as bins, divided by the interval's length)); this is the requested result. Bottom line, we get -3.25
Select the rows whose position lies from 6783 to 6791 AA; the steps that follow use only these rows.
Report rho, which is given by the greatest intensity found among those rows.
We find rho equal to 60.08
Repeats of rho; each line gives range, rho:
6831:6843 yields 58.81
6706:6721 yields 60.51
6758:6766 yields 59.31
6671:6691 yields 61.79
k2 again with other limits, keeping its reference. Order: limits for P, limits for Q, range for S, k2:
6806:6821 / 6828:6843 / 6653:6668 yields 3.10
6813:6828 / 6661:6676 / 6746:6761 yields 2.81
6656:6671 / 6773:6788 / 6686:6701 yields 1.49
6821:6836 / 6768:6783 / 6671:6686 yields 3.46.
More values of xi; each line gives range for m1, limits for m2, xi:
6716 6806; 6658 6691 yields 1.004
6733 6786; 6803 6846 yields 0.998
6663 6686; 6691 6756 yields 0.997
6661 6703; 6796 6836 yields 0.993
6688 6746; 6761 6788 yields 0.993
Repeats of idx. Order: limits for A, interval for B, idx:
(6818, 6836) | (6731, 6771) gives 3.02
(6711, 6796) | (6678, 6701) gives 3.14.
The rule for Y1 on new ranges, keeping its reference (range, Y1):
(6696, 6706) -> -3.25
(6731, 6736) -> -3.22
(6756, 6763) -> -3.26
